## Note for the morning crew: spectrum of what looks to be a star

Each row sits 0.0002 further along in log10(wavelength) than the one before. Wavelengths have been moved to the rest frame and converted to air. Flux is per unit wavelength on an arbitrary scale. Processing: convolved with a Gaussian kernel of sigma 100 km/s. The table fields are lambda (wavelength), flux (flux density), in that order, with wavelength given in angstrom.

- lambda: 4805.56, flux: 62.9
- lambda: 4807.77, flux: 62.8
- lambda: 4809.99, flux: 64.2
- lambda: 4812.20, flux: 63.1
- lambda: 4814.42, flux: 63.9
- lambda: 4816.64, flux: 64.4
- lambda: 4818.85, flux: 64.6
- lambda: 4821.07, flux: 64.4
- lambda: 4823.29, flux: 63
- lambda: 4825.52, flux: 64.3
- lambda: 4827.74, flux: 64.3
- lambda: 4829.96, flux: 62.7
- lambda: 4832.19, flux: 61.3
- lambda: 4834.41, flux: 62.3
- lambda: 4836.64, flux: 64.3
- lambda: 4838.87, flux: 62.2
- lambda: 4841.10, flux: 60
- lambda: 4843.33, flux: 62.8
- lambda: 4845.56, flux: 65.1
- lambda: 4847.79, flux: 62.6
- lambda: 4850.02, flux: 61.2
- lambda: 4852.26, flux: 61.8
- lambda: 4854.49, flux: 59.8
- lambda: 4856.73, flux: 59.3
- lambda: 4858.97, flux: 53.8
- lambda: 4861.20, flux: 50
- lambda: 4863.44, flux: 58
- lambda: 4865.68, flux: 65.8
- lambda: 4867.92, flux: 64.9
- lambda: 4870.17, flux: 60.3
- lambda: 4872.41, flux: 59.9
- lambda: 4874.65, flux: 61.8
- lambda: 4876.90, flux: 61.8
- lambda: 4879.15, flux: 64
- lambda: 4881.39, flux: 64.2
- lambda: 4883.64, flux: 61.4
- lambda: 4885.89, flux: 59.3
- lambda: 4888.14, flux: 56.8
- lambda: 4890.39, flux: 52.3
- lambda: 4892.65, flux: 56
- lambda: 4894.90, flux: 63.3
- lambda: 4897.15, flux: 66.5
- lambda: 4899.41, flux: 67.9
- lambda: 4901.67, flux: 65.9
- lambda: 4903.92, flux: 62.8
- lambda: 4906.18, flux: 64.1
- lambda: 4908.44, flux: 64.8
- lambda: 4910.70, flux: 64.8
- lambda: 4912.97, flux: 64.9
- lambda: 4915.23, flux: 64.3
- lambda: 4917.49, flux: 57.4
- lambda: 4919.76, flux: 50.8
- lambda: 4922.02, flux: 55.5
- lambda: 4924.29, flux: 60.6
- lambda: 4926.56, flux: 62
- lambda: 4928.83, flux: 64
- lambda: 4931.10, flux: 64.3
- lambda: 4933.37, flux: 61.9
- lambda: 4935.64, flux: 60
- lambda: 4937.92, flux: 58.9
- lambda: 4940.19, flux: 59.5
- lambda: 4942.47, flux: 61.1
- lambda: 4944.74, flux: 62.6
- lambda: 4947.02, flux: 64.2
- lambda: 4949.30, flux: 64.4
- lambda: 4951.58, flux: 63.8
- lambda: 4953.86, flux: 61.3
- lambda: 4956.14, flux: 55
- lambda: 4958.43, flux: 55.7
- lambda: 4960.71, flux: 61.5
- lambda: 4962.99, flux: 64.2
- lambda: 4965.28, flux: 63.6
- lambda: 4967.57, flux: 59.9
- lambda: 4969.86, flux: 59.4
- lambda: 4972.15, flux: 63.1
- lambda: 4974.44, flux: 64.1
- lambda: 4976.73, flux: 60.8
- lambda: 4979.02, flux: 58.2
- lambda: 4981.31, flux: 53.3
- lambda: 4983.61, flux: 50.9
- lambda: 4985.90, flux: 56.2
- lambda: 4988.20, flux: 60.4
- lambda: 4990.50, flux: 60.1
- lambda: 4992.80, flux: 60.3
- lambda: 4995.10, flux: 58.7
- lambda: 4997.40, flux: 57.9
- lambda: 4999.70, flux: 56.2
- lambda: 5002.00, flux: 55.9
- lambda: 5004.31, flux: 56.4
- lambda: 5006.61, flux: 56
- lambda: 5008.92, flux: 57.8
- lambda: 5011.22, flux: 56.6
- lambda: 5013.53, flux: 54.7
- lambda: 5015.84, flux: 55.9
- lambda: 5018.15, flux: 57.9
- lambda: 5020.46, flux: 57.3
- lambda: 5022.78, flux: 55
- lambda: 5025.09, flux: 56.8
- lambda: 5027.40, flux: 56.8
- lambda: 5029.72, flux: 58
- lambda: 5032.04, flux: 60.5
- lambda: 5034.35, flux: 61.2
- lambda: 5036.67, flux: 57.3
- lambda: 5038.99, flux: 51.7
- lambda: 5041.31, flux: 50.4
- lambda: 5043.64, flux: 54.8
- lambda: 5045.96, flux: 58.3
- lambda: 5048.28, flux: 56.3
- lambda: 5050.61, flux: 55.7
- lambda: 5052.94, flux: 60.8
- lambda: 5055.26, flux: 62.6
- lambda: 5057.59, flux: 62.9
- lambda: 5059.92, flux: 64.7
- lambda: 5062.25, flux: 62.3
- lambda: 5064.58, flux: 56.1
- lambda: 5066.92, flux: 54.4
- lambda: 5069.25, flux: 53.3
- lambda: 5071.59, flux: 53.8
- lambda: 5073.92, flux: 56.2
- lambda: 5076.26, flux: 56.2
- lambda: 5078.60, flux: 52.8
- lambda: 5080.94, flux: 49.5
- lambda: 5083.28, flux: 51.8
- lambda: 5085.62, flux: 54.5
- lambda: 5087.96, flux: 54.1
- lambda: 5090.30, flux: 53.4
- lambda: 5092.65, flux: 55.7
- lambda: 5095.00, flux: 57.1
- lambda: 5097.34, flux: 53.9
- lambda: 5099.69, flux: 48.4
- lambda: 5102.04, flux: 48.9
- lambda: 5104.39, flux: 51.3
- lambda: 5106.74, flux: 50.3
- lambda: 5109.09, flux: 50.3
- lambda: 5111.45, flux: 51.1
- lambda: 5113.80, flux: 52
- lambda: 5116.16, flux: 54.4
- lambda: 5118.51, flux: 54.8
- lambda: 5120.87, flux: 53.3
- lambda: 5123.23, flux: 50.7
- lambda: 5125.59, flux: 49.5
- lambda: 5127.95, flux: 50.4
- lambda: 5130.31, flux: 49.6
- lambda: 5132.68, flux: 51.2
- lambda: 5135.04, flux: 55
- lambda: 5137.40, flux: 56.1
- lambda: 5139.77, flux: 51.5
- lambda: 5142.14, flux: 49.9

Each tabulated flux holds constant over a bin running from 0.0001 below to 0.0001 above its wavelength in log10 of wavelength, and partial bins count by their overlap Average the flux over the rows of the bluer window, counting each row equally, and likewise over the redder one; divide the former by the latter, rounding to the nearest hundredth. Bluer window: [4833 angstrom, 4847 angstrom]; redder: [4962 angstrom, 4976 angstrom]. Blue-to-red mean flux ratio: 1.01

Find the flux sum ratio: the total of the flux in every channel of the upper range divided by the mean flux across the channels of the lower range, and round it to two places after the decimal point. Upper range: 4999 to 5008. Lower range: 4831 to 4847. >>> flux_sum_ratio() 3.59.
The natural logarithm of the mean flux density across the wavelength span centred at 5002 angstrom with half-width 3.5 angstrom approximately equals 4.03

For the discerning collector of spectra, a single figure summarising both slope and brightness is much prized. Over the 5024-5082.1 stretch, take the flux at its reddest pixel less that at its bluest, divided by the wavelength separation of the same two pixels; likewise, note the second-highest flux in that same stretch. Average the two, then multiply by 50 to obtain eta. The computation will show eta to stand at 1569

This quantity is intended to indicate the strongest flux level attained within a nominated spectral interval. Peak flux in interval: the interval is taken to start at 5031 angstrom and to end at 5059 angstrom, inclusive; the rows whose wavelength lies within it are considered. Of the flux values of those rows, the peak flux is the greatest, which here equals 62.9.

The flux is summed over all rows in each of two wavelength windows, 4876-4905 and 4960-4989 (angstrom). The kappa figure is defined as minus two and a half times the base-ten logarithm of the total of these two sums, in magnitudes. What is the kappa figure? -8.00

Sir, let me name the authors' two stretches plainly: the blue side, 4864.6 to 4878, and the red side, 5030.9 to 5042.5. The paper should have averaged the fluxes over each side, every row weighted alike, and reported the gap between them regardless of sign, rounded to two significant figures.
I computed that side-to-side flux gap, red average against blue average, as 6.2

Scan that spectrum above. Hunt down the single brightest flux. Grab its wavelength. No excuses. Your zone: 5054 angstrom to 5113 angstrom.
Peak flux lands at 5059.92 angstrom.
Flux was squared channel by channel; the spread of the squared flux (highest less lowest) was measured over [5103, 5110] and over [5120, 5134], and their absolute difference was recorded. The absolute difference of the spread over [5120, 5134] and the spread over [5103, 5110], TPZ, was 289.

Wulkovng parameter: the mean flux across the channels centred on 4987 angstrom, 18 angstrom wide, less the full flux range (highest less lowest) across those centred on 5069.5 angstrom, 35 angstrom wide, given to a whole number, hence 42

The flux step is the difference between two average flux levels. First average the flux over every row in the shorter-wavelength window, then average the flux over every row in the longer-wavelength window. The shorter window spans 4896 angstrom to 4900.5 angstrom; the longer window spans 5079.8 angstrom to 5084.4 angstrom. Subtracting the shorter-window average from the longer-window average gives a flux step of -17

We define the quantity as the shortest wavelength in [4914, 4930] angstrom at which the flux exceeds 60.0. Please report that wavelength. 4915.23 angstrom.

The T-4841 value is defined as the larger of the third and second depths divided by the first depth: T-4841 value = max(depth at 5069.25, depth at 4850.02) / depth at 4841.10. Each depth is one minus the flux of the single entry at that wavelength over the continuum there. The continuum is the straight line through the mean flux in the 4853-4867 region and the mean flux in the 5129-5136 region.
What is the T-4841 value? 0.0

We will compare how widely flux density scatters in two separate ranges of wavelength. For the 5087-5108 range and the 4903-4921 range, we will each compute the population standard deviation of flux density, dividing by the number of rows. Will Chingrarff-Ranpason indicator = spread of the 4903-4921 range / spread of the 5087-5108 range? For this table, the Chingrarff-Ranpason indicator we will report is 1.7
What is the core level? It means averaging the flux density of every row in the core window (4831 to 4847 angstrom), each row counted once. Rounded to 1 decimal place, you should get 62.6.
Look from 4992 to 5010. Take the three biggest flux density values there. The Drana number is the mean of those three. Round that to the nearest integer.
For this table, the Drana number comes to 59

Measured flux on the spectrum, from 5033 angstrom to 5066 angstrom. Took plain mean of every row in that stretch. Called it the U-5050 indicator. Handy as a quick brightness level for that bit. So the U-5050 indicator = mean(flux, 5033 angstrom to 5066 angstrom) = 58.2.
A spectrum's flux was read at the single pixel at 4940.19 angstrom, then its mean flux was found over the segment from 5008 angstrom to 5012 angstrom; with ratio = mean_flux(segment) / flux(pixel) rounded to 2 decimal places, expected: 0.96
